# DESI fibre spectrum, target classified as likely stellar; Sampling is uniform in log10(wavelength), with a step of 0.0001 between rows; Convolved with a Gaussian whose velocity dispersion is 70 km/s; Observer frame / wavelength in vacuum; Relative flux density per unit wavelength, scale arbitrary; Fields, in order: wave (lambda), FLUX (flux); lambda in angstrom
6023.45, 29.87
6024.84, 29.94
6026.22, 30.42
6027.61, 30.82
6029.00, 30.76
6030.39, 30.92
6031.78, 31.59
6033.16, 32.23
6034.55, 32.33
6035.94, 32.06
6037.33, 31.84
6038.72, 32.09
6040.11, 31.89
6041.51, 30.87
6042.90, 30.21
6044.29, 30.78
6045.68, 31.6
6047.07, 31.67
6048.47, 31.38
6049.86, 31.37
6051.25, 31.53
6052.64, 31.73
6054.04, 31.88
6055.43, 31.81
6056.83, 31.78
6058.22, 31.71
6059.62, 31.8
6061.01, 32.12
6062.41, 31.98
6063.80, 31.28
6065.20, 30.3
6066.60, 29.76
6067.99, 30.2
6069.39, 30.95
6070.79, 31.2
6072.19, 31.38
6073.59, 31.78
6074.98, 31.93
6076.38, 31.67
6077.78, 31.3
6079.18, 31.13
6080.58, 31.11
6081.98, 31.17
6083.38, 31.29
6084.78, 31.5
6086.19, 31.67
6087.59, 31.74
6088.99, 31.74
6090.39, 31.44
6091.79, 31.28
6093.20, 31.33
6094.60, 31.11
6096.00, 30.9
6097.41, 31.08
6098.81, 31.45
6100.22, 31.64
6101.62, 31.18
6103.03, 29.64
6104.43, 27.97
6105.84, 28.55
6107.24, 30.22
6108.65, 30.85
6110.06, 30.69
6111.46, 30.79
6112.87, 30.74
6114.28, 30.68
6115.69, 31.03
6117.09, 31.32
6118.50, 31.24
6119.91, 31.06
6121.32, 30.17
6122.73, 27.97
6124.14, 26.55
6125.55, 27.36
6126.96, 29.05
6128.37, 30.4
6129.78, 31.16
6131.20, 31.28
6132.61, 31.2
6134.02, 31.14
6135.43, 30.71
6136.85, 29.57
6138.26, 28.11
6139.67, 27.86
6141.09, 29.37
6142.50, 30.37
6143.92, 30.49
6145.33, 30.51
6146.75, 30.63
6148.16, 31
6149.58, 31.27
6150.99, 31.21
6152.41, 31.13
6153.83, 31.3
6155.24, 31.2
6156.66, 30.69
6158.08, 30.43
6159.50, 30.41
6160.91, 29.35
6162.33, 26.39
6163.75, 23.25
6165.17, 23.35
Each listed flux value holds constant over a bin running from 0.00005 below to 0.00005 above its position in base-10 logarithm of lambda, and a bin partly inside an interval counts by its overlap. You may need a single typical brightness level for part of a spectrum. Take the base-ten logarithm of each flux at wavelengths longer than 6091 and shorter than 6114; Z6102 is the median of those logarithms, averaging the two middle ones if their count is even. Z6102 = 1.490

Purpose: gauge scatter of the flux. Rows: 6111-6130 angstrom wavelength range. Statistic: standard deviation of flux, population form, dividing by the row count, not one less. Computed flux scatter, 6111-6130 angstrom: 1.5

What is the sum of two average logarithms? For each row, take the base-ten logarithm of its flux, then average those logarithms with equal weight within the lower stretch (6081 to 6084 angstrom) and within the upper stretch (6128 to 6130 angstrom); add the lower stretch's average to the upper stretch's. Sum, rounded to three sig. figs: 2.98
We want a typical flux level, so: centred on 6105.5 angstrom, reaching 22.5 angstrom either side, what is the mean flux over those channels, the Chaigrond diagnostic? 30.5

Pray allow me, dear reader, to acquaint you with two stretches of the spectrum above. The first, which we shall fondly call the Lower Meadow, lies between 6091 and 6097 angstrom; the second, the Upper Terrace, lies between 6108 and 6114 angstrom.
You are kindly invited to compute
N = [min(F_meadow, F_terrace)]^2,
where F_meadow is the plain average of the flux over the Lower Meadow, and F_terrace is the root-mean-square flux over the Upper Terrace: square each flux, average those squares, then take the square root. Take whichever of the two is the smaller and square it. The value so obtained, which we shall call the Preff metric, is 947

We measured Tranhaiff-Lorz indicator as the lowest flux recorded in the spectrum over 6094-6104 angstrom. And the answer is 29.64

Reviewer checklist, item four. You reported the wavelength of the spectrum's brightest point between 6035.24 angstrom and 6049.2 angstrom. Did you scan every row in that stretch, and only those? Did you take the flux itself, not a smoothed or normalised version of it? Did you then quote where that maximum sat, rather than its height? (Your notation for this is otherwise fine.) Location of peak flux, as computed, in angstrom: 6038.72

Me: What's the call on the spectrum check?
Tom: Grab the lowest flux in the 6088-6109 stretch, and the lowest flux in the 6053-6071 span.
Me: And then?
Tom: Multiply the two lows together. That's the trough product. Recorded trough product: 832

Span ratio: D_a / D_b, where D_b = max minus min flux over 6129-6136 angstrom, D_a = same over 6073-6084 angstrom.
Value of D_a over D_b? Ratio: 1.4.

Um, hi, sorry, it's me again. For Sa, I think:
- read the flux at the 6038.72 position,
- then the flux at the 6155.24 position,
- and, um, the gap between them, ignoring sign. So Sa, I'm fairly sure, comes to 0.89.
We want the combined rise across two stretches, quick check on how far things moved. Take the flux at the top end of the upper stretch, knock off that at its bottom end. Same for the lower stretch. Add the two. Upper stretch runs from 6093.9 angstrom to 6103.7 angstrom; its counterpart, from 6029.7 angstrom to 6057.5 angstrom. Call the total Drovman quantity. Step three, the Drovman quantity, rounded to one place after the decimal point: -0.6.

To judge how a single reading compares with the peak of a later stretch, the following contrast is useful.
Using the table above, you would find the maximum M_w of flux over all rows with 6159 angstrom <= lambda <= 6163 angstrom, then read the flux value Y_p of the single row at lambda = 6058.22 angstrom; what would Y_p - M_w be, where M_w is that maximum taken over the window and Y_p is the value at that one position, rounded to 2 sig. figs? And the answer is 1.3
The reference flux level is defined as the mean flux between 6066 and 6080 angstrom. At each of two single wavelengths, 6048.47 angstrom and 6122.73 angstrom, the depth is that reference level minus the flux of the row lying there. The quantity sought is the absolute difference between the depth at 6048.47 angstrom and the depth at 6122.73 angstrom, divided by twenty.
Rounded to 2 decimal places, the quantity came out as 0.17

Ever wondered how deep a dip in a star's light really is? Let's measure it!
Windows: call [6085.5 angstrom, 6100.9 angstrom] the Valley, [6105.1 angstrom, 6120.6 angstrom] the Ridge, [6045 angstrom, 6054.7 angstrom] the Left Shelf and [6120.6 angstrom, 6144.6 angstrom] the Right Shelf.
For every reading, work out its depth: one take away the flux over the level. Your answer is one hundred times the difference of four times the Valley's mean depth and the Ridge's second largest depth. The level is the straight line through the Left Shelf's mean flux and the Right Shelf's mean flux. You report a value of -11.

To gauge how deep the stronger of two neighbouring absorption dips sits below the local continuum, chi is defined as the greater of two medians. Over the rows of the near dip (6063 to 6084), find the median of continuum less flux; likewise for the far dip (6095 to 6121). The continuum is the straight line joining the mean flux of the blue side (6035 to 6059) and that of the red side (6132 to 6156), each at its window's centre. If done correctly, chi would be 0.04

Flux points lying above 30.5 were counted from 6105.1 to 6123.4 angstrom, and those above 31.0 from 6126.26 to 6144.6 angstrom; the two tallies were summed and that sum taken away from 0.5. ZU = -12.5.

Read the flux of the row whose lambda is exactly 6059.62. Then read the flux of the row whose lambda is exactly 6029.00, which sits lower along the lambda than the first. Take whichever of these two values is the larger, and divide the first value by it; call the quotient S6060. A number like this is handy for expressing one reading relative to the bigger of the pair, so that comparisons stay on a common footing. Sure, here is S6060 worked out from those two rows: 1.000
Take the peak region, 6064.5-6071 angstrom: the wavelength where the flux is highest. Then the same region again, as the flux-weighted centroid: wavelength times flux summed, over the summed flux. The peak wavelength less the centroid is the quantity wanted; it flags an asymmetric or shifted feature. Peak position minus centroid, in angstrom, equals 2.8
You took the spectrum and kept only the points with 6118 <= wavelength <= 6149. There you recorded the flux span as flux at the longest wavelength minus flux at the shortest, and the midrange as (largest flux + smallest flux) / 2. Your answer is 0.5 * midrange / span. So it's -60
